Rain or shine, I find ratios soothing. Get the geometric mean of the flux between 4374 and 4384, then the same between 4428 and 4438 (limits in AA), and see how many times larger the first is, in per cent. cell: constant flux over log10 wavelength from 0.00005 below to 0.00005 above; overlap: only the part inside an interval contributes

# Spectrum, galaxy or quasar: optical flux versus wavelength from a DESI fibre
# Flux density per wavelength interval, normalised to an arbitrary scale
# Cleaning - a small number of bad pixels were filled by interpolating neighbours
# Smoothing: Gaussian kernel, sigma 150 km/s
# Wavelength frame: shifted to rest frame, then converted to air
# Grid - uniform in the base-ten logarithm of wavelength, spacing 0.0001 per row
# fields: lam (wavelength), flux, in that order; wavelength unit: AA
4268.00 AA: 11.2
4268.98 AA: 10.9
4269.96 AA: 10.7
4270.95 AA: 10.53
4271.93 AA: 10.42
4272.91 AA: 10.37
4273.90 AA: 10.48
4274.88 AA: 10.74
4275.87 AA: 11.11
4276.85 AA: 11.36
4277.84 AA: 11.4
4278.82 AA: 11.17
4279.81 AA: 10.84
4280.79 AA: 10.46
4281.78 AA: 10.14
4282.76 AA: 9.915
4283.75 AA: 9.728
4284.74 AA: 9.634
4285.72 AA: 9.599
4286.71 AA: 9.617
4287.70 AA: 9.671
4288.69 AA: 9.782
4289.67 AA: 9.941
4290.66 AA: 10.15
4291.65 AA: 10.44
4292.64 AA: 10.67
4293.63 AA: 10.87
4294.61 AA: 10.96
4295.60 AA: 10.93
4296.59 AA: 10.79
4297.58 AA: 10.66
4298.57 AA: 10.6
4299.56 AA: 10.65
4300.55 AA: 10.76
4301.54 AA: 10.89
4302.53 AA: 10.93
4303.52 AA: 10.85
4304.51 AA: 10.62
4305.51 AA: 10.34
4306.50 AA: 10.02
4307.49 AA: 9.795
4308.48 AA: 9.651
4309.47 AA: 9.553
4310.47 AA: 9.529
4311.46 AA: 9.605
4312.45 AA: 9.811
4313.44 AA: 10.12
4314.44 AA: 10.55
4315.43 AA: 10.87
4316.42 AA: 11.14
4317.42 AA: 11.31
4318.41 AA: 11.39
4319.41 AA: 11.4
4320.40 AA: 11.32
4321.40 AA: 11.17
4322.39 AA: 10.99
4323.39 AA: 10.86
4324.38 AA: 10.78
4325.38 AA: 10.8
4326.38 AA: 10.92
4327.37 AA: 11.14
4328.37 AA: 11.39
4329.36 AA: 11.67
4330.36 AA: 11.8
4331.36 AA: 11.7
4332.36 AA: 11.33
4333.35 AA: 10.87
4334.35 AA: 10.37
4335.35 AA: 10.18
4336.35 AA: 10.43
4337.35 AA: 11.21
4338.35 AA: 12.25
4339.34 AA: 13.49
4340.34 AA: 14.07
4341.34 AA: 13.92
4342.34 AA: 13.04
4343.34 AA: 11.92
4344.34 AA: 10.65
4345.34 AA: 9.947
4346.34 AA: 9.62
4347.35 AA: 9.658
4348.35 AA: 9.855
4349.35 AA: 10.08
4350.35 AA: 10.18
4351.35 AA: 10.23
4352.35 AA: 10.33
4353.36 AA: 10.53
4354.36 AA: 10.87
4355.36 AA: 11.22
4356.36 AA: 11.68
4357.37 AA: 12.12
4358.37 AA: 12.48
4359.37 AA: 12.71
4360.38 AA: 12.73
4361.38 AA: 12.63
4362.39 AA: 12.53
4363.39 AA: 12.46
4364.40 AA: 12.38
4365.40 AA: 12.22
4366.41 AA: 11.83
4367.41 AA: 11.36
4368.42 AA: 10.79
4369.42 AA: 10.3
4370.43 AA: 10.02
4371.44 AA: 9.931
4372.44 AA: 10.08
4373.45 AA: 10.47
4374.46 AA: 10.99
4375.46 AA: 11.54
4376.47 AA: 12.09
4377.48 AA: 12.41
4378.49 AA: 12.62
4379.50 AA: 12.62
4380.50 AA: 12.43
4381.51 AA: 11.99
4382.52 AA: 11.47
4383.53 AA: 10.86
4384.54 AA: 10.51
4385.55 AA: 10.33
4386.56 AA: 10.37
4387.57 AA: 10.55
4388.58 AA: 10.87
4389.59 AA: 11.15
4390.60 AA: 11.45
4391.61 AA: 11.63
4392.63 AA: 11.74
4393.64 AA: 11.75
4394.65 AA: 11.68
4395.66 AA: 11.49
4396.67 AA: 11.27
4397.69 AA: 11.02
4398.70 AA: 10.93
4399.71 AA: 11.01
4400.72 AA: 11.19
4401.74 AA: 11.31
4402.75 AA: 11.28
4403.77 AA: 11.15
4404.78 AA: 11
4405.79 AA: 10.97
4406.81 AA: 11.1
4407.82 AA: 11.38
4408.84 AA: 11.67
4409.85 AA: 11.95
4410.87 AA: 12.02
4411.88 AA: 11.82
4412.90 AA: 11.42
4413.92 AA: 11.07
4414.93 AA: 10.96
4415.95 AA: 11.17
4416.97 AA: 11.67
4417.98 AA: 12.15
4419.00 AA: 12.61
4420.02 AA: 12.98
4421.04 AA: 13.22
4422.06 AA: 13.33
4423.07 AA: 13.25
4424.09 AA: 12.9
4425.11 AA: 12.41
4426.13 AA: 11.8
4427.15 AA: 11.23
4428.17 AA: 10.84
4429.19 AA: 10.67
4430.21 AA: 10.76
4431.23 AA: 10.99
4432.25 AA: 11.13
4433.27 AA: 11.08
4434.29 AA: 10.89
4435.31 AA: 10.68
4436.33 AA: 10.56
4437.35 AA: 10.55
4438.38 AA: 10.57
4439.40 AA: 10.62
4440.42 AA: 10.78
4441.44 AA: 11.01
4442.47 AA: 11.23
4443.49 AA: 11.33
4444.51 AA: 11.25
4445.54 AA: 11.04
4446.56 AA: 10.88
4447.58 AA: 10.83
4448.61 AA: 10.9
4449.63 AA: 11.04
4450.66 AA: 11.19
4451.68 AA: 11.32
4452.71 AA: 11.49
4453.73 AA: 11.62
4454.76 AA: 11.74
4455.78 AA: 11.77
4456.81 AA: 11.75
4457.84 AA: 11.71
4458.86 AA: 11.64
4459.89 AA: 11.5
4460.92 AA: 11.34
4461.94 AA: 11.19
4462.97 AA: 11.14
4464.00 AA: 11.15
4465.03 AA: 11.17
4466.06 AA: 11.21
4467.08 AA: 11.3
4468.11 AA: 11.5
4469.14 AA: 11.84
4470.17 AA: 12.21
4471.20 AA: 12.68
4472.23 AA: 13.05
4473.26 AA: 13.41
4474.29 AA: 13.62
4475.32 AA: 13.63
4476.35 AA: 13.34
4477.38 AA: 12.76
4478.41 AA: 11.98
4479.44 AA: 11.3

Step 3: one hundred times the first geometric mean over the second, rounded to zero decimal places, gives 110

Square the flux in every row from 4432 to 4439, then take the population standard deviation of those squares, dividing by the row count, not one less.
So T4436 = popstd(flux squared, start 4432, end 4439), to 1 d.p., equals 5.0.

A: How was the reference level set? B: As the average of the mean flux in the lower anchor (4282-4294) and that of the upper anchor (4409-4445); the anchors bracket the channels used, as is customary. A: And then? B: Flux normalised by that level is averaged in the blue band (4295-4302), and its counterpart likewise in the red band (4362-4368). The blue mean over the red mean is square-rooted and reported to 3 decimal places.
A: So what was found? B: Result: 0.942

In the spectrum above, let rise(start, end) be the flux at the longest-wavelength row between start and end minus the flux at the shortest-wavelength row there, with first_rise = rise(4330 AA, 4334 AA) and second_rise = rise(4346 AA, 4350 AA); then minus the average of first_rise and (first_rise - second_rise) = 1.2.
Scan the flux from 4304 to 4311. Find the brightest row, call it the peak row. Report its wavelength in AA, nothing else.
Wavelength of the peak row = 4304.51 AA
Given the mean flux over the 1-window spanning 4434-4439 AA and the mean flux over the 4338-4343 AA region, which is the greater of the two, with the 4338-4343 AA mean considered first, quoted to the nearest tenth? 13.4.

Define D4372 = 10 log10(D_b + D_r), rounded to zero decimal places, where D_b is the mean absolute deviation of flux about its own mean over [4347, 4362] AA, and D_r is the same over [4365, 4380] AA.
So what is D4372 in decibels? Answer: 3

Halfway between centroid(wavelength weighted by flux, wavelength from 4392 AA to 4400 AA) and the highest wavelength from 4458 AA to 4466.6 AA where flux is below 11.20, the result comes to 4430.6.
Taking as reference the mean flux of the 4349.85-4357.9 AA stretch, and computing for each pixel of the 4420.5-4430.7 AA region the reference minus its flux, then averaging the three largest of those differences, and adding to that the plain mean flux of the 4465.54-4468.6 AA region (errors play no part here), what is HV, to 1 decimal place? 11.5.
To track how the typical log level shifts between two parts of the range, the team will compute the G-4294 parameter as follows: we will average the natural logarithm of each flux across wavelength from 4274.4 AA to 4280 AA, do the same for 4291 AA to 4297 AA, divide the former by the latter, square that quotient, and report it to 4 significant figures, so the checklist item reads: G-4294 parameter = 1.025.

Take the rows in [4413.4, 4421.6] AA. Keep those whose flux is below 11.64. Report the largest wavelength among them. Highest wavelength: 4415.95 AA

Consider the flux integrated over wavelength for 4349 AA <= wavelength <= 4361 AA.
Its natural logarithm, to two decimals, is 4.91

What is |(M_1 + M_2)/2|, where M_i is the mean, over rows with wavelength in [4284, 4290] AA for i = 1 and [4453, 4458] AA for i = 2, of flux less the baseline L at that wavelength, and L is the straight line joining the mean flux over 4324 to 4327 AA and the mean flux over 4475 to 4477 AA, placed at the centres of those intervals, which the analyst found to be 0.9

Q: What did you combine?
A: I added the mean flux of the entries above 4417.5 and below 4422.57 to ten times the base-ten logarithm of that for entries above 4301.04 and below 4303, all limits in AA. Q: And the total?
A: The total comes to 23.2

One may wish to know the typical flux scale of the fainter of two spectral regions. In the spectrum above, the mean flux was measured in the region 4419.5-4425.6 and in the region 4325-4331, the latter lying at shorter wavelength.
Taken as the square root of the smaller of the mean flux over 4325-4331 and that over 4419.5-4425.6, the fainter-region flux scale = 3.36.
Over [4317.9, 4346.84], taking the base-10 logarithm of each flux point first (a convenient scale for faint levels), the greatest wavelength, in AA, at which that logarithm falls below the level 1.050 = 4346.34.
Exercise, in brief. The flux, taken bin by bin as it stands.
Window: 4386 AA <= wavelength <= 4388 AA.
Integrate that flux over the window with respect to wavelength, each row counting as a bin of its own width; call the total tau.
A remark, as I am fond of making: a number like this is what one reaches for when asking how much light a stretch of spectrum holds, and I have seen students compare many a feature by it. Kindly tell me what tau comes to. 21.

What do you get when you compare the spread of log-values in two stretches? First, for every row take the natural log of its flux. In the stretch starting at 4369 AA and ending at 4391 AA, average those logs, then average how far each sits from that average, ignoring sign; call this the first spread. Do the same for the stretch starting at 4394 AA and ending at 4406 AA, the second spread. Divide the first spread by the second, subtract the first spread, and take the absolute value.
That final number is 4.2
